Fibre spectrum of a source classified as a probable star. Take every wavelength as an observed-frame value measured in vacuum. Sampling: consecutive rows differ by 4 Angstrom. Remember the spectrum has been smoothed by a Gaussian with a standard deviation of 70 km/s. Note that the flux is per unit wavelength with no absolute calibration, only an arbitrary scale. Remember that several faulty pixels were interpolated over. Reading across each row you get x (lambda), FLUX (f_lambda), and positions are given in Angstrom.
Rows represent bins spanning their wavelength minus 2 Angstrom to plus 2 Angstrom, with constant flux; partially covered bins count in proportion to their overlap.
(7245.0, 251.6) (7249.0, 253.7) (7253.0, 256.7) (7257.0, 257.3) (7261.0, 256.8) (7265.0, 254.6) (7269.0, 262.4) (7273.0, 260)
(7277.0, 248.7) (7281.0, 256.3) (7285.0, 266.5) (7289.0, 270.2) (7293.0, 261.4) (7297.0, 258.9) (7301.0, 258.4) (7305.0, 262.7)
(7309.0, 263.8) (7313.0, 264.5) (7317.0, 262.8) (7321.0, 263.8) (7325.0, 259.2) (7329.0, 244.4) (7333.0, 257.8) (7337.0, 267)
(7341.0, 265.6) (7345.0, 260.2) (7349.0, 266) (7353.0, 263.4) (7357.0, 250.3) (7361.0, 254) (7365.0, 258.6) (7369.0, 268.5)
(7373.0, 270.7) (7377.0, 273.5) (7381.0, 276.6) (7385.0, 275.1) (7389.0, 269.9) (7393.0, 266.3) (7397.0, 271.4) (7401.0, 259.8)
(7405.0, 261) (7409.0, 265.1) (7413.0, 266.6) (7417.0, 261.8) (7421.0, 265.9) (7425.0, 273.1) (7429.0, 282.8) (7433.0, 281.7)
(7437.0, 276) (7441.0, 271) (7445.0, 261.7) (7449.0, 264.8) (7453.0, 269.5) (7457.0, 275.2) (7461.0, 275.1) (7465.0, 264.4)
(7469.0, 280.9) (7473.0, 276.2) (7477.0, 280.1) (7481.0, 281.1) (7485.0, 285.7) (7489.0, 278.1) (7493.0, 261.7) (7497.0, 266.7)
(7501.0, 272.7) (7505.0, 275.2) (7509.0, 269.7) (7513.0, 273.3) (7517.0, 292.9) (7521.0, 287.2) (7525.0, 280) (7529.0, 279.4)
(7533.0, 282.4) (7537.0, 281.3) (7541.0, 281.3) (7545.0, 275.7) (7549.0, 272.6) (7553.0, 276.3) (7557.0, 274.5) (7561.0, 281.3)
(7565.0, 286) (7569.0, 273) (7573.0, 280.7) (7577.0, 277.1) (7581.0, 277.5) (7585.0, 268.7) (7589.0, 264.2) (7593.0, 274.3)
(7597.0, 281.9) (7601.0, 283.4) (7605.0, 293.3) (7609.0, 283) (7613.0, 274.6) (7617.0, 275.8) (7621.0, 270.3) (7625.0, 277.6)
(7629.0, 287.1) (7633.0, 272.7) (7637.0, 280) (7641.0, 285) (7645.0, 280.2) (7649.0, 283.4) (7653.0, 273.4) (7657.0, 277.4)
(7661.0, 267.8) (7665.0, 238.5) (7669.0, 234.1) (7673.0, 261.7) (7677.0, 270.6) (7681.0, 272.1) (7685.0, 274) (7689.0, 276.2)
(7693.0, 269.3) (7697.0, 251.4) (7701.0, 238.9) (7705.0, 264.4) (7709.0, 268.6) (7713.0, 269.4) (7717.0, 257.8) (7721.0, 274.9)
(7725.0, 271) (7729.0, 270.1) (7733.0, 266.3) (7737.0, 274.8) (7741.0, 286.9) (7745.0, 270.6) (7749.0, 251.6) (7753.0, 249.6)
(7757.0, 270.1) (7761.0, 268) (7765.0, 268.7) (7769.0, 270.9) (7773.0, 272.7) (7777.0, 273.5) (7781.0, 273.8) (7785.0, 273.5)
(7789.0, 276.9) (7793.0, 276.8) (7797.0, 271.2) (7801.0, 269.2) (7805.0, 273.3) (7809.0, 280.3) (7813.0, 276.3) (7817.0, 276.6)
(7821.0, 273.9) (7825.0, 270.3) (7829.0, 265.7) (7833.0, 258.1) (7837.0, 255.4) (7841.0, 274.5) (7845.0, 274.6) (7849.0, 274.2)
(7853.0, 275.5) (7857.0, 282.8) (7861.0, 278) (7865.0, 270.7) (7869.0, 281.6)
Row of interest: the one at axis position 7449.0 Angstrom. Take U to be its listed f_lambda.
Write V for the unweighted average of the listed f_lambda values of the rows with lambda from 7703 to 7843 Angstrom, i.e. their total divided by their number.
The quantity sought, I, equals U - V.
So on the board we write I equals -5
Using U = 264.8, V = 270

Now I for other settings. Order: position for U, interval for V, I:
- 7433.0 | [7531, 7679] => 7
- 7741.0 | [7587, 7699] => 14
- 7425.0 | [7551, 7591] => -3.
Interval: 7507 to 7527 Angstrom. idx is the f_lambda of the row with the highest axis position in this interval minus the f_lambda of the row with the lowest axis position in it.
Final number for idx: 10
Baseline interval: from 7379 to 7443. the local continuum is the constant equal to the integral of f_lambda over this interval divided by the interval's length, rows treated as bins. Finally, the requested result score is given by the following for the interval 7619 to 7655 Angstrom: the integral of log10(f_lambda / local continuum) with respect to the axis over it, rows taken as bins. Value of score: 0.5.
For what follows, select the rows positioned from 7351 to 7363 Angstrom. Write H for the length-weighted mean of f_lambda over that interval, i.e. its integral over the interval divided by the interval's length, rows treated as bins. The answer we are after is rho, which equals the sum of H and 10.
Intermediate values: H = 256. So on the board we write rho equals 266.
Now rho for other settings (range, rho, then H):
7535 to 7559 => 287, 277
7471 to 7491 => 290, 280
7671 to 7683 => 278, 268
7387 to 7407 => 276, 266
